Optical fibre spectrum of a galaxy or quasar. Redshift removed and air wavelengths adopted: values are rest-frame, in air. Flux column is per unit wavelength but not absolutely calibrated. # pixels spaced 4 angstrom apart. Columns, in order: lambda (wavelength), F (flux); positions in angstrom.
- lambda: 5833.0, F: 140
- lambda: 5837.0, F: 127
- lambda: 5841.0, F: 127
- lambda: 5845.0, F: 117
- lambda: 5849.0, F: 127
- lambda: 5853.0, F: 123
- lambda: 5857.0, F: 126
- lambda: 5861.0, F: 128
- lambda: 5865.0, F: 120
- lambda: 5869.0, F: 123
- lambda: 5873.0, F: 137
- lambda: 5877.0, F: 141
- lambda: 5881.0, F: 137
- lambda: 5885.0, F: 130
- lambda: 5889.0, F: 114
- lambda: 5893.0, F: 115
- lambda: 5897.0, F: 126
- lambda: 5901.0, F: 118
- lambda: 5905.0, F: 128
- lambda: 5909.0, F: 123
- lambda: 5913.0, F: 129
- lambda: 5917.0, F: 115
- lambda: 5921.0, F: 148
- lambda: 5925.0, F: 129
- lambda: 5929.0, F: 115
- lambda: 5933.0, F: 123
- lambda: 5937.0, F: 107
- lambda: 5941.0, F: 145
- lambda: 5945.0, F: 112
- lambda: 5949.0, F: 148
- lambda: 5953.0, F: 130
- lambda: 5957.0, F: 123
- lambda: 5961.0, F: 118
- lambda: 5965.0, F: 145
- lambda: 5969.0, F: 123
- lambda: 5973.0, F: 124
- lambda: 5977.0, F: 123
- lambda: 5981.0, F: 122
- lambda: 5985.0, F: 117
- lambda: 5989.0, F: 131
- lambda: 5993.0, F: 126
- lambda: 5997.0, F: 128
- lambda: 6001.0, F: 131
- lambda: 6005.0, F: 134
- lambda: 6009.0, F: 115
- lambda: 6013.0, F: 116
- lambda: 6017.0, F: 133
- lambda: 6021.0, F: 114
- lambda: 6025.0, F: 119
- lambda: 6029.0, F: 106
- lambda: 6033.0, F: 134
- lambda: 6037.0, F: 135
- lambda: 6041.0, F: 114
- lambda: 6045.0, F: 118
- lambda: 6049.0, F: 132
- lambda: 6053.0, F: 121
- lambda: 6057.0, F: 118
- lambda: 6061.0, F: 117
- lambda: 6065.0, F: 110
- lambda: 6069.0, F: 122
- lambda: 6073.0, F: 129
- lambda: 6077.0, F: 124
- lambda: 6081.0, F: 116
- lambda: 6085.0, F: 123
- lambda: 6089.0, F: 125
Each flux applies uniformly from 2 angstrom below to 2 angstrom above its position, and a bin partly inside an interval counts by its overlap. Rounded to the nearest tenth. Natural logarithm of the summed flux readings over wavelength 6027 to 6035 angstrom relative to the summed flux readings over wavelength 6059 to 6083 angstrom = -1.1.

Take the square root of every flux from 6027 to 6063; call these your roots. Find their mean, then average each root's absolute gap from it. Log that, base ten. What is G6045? -0.444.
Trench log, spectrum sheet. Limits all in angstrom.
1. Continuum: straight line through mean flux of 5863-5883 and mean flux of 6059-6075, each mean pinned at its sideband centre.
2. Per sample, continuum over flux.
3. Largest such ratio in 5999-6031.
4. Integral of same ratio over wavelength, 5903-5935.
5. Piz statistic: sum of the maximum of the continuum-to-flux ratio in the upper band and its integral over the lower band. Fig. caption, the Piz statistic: 34.0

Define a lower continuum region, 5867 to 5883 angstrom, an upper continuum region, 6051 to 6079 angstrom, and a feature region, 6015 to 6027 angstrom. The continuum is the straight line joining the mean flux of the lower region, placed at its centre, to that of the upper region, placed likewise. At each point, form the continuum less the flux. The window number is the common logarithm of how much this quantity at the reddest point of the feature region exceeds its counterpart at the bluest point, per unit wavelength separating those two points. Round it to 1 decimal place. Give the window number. 0.2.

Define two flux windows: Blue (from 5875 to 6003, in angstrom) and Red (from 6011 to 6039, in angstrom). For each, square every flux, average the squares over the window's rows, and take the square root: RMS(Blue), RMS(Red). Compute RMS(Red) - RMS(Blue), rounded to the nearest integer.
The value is -4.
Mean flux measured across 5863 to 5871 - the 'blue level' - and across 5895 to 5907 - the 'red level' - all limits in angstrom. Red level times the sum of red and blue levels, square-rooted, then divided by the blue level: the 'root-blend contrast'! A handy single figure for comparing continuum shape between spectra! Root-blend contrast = 1.44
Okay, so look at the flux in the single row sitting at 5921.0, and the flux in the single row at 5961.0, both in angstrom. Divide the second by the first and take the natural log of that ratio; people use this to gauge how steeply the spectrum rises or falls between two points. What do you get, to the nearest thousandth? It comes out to -0.227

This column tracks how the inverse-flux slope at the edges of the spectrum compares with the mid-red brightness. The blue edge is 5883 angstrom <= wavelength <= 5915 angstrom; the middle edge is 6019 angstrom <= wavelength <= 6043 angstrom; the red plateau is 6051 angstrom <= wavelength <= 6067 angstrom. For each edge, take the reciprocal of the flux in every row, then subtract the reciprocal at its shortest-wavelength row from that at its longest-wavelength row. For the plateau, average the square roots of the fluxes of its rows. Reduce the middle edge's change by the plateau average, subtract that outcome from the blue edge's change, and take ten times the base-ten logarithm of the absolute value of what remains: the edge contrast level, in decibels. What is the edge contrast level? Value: 10.33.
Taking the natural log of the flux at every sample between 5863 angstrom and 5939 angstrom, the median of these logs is 4.812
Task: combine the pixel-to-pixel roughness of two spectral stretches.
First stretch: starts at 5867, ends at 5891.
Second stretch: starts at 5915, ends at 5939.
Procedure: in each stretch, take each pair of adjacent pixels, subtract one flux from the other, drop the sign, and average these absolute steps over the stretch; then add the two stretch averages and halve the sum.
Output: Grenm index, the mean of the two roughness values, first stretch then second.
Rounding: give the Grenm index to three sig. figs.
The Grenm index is 13.5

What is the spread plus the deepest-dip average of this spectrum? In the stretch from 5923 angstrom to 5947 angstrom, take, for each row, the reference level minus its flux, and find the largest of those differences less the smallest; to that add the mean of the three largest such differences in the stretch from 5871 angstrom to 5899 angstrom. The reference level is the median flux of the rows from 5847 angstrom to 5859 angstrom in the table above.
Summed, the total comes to 46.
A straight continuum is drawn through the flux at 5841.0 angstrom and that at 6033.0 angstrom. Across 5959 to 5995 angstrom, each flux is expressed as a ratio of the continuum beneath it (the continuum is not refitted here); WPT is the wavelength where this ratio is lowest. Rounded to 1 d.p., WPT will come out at 5985.0 angstrom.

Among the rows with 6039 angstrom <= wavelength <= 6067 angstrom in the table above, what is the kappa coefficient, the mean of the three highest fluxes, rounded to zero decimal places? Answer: 124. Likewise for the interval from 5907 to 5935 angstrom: 135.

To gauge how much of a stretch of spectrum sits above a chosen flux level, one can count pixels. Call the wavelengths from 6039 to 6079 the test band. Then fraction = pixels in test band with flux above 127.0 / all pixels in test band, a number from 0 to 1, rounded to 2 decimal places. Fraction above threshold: 0.20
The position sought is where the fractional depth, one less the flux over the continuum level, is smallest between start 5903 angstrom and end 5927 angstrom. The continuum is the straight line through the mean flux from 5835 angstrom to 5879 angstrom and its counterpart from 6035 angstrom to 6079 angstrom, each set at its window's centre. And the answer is 5921.0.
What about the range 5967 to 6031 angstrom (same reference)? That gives 6005.0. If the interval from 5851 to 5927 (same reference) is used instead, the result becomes 5921.0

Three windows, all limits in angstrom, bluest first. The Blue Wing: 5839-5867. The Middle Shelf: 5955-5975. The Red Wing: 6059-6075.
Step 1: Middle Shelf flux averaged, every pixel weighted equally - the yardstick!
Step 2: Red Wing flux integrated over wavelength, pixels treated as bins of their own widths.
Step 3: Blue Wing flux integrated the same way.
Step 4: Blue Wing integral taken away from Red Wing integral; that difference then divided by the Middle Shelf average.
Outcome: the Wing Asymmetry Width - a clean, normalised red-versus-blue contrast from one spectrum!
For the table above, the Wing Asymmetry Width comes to -12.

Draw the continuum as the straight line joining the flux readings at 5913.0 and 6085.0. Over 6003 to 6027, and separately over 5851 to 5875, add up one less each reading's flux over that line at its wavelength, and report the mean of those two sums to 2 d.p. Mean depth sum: 0.19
